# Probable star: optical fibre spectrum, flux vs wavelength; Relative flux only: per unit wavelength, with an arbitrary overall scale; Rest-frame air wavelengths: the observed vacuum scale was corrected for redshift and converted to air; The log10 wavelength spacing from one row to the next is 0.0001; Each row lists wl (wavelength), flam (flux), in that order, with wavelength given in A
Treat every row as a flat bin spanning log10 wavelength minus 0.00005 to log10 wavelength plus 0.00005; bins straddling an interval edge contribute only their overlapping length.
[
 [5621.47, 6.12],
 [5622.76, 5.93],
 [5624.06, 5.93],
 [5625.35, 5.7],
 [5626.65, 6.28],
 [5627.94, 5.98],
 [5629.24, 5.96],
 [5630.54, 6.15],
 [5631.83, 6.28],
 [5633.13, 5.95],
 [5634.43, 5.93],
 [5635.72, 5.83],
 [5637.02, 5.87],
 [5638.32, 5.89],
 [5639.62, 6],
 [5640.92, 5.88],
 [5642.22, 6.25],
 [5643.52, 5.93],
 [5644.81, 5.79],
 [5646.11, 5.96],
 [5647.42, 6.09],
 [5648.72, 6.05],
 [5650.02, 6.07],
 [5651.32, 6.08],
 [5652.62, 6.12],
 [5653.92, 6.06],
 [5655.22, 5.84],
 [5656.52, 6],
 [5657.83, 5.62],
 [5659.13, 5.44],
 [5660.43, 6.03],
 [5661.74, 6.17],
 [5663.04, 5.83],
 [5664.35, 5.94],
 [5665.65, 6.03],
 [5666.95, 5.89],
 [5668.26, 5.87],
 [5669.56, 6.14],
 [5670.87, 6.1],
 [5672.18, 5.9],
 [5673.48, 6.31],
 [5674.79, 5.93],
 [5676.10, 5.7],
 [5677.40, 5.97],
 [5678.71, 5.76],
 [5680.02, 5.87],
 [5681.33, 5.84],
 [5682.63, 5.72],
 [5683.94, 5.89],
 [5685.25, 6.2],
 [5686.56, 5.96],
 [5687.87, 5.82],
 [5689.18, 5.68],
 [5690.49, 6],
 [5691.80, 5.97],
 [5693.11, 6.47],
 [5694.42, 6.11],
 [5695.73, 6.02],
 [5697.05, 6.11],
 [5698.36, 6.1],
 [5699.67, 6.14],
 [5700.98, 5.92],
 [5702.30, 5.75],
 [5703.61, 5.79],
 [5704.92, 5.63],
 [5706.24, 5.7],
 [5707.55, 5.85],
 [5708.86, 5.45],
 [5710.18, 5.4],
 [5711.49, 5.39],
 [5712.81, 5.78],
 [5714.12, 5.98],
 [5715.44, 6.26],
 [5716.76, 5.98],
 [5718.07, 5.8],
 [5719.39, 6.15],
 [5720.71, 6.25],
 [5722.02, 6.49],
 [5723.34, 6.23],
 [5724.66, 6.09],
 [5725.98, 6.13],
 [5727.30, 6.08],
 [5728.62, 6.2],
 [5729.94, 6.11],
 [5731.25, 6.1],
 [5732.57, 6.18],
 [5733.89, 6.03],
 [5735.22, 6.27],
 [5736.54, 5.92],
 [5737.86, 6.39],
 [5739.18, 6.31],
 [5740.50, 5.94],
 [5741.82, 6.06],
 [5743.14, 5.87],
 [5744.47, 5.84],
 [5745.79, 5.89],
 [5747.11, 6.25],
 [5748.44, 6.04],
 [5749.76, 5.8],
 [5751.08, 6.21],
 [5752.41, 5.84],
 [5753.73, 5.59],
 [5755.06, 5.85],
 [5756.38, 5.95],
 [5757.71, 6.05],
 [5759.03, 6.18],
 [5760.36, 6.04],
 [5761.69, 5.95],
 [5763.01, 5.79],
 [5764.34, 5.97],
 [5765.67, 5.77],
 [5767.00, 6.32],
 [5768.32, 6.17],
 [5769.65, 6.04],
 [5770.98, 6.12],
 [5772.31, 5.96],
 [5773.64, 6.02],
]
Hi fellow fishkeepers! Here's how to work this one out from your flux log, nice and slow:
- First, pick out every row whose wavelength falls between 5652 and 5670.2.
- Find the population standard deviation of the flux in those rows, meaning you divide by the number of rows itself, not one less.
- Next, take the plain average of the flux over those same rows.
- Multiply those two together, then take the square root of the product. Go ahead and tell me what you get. 1.08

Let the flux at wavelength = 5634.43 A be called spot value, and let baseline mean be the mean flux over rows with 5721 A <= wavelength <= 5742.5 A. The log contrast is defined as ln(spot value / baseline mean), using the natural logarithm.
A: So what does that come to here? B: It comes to -0.038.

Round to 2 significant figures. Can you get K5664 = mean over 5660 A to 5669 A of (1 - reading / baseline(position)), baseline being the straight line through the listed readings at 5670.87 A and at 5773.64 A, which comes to 0.023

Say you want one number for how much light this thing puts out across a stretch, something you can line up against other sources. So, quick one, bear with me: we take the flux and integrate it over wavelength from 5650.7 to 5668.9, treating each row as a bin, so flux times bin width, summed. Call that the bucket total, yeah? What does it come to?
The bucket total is 108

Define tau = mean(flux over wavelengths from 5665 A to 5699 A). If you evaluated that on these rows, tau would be 5.98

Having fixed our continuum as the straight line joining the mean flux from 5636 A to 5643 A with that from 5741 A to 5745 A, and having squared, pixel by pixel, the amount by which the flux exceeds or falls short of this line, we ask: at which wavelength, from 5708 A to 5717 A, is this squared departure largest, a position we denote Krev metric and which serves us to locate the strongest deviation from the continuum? 5711.49 A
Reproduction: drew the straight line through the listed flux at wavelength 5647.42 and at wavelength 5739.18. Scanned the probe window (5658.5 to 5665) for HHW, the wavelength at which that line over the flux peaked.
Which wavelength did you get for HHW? 5659.13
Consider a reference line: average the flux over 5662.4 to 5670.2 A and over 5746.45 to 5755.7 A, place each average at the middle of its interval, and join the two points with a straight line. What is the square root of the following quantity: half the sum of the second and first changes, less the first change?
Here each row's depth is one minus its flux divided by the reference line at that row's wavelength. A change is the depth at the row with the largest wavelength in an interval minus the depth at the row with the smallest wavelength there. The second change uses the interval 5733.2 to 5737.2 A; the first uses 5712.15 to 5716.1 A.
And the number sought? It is 0.22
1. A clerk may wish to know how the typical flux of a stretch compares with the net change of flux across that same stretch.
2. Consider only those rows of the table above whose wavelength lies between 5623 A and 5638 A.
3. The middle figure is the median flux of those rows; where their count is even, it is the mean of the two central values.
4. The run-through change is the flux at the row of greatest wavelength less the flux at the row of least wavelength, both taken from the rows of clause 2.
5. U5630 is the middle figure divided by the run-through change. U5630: -99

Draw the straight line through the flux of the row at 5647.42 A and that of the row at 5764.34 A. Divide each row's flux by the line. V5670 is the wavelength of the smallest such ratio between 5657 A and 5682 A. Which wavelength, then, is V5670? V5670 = 5659.13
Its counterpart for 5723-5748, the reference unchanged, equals 5744.47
